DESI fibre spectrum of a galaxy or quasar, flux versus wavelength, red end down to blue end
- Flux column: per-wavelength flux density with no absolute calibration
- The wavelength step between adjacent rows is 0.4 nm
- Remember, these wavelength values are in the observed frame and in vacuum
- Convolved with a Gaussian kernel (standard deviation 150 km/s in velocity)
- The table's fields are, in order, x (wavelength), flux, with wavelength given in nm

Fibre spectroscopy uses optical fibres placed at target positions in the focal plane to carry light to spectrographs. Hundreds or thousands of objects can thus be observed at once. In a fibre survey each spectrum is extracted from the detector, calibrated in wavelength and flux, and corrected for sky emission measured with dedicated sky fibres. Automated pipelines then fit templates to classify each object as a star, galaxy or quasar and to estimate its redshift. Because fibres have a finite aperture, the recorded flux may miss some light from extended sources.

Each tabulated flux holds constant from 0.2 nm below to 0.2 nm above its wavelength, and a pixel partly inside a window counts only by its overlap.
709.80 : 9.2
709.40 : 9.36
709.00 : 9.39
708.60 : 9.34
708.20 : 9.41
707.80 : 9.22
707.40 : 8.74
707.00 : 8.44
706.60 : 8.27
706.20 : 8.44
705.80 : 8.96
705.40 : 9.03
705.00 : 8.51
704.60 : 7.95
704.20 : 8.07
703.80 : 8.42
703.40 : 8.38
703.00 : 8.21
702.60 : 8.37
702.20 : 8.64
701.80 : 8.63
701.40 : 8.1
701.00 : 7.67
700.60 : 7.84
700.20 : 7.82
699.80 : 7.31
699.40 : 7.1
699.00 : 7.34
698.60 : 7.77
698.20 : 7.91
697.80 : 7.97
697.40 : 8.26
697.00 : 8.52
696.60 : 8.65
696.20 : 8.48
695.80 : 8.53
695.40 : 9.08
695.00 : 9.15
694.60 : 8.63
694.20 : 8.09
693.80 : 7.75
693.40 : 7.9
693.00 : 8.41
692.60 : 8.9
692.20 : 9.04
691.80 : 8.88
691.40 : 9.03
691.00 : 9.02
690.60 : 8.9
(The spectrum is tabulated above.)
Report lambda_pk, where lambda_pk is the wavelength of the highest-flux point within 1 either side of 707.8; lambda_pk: 708.20 nm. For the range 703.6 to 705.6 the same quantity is 705.40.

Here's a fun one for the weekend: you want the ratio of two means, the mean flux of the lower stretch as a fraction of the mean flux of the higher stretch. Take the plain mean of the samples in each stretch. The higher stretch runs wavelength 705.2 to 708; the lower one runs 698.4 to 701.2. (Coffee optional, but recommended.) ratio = 0.86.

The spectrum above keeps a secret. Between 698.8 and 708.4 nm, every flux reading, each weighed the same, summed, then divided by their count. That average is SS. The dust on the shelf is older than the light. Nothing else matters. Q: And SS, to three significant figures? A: 8.29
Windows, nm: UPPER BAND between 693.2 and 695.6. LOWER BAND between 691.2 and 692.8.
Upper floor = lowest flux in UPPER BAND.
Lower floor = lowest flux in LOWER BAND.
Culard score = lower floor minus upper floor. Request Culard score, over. 1.1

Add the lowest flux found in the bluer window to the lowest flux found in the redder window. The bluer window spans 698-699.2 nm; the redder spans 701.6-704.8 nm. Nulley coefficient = 15.3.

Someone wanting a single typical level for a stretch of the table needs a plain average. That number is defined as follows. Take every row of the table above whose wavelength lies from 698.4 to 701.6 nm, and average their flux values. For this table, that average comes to 7.62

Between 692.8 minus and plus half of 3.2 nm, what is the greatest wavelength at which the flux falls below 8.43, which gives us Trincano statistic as 694.20 nm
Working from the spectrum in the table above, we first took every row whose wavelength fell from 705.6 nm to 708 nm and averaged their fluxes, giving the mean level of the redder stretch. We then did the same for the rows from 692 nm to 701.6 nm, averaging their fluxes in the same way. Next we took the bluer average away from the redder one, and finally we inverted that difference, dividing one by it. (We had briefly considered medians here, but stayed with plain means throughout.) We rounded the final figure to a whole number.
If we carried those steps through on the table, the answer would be 2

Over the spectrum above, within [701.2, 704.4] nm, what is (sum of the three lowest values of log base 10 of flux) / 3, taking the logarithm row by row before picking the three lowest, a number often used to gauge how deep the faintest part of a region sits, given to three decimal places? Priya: 0.910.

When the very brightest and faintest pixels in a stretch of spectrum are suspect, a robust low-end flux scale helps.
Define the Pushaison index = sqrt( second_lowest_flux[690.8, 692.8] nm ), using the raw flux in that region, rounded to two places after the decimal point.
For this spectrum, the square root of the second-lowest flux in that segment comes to 2.98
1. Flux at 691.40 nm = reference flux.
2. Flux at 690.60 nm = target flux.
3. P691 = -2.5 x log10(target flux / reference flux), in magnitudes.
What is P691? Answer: 0.016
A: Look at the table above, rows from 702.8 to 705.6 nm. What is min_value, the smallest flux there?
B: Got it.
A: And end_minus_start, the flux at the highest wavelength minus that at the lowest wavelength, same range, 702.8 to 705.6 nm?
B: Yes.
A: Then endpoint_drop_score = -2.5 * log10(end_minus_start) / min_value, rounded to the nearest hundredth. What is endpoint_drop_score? 0.03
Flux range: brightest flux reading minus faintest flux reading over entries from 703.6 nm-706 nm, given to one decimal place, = 1.1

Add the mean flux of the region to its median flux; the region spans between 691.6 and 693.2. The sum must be 17.7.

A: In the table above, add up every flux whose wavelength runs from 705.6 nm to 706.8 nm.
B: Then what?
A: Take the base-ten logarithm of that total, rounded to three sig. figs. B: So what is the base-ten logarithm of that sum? 1.41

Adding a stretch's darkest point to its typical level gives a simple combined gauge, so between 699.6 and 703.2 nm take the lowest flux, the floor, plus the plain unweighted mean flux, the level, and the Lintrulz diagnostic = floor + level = 15.4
